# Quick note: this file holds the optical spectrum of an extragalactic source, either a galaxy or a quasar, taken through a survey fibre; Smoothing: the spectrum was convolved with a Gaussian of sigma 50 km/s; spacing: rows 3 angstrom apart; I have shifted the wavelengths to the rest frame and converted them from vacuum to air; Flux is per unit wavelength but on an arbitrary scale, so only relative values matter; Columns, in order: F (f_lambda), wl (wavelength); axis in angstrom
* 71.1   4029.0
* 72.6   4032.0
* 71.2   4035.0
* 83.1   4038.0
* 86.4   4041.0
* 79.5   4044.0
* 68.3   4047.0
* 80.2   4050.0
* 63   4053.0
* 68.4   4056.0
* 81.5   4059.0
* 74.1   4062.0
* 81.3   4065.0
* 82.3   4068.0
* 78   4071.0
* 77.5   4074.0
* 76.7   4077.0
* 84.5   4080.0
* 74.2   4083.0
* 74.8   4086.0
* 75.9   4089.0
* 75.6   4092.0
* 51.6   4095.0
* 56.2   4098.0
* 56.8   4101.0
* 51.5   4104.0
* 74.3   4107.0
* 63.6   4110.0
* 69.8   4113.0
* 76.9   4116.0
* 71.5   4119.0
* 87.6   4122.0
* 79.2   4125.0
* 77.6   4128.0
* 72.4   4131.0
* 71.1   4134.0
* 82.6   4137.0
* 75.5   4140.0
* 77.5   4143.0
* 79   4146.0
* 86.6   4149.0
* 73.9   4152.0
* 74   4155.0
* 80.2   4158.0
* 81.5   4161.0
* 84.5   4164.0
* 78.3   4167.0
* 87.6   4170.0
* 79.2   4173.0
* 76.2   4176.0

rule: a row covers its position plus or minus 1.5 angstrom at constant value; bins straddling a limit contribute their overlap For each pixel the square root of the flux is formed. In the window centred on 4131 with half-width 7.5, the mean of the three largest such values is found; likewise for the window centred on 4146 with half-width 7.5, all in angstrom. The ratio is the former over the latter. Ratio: 0.99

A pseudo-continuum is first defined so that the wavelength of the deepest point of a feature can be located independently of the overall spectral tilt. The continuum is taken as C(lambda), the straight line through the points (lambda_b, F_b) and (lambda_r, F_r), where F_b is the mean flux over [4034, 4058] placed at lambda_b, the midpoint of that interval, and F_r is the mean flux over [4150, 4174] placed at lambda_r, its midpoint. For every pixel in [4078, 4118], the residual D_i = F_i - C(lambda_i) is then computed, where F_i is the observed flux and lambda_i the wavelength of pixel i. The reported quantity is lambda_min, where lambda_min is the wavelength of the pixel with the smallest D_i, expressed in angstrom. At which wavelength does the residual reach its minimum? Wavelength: 4104.0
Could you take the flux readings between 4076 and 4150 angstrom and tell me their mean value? 73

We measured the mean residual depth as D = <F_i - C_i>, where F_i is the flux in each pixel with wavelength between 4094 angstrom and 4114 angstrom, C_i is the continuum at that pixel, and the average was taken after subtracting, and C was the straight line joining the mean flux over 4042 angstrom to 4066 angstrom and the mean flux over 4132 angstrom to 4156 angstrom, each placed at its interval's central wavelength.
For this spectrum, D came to -16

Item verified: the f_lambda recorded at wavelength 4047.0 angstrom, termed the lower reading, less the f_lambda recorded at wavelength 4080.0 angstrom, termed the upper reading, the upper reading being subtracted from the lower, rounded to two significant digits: -16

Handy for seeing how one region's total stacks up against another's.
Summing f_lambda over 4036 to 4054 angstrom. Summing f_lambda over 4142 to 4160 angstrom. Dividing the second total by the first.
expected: 1.02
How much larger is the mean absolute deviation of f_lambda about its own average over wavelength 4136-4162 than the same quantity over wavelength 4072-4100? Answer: -4.7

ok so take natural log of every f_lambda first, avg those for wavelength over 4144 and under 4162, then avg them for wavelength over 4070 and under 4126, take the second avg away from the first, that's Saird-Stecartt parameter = 0.11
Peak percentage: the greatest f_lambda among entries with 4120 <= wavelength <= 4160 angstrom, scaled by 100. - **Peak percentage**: 8760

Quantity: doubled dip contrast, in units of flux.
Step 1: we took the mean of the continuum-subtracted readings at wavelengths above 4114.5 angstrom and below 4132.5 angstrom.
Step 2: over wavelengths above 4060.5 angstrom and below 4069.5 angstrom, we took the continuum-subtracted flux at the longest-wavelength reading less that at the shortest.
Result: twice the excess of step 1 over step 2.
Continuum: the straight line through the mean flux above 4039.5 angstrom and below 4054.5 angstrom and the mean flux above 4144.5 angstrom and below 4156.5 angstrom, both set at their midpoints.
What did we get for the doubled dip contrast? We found -16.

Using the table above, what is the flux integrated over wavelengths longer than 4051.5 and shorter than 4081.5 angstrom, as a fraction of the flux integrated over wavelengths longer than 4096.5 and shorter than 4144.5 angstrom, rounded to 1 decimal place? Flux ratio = 0.7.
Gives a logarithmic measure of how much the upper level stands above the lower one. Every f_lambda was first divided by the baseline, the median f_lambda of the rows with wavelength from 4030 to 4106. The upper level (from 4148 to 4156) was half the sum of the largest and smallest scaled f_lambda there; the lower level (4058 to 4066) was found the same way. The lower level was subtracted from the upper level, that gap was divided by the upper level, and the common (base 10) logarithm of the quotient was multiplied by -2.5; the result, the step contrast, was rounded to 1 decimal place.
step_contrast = 3.8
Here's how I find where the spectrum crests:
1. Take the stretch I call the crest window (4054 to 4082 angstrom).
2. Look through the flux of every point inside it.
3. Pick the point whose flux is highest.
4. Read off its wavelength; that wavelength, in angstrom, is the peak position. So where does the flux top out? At 4080.0 angstrom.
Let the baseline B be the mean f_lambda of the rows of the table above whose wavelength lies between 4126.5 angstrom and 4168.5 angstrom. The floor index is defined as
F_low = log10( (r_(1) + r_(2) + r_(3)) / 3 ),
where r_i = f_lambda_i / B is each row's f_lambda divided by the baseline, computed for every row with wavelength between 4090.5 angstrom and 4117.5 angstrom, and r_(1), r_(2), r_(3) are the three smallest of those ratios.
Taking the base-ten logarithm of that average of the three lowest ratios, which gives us -0.17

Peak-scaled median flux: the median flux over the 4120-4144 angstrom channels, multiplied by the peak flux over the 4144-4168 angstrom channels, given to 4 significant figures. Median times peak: 6716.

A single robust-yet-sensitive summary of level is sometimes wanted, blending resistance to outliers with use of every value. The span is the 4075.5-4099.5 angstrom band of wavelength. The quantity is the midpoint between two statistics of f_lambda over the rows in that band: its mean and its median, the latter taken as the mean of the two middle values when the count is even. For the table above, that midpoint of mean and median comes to 73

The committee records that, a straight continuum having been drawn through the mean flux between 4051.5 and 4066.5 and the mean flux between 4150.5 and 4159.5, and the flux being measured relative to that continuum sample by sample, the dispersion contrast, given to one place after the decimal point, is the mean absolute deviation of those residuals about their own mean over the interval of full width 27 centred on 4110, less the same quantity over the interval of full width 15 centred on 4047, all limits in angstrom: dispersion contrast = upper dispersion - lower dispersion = 1.3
